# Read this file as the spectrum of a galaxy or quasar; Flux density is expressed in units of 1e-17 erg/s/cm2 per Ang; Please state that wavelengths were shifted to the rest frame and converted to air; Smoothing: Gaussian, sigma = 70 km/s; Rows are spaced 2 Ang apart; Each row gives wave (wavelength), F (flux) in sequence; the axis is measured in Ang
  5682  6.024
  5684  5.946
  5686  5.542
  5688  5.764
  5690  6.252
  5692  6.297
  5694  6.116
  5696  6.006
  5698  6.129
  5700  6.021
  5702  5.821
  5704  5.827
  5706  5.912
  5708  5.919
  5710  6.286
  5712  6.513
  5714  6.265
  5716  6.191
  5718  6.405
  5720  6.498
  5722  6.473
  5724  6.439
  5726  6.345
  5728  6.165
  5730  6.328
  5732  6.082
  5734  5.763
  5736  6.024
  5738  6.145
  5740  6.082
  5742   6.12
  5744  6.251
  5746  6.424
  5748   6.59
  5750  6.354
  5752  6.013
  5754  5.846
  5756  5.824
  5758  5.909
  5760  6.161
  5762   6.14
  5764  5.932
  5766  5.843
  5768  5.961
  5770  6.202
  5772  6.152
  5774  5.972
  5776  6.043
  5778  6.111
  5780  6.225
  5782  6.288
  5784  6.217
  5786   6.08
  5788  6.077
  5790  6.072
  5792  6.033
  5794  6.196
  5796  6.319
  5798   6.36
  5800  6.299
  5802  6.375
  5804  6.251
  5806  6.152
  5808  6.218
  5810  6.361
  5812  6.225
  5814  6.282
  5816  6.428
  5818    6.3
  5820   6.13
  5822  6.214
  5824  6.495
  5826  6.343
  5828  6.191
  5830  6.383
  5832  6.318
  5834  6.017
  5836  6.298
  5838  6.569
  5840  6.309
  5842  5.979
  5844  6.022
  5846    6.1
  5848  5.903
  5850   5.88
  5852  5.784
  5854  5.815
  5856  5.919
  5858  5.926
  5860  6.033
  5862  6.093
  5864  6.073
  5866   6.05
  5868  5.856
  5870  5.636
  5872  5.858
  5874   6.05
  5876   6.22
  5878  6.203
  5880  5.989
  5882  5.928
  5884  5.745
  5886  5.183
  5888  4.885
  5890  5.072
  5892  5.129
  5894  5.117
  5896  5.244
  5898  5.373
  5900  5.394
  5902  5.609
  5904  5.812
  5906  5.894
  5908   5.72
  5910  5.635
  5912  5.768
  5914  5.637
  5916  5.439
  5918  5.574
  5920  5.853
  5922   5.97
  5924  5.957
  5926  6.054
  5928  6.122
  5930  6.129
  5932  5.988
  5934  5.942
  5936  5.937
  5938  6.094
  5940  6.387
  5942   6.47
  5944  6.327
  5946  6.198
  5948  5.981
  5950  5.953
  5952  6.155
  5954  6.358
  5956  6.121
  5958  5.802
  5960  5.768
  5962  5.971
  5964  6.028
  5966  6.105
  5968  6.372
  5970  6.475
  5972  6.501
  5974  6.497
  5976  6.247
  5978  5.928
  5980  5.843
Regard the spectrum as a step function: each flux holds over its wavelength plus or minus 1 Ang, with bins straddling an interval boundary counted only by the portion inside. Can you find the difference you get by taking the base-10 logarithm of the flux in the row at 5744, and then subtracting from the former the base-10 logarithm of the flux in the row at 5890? 0.091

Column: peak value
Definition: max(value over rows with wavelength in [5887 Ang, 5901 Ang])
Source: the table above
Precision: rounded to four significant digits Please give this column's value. 5.394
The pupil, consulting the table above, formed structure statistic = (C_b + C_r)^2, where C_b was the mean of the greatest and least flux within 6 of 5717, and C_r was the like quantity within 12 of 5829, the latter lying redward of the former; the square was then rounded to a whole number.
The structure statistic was 160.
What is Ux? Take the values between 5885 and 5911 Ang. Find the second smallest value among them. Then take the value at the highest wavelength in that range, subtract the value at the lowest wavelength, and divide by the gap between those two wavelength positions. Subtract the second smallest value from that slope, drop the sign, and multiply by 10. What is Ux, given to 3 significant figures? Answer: 50.5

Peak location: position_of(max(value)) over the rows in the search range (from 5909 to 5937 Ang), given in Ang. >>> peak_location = 5930 Ang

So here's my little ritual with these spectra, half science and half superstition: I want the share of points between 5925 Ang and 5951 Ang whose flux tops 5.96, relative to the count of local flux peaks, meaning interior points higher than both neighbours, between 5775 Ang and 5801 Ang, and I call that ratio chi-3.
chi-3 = 0.38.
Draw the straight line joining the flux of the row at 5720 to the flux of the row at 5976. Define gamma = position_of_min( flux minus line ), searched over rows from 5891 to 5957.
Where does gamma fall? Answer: 5894 Ang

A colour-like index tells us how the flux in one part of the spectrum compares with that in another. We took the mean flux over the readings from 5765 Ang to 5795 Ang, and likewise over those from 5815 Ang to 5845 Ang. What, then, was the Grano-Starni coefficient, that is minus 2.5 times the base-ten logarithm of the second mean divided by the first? -0.030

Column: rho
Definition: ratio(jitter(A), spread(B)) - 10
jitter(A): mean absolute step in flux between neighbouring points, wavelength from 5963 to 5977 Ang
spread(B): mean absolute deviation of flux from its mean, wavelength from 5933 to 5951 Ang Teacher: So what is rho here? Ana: -9.3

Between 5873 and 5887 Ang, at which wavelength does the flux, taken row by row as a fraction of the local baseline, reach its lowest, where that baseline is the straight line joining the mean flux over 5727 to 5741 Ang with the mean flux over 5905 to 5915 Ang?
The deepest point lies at 5886 Ang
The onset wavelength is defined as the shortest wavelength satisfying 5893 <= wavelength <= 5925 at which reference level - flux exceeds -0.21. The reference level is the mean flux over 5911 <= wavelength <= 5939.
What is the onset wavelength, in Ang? 5894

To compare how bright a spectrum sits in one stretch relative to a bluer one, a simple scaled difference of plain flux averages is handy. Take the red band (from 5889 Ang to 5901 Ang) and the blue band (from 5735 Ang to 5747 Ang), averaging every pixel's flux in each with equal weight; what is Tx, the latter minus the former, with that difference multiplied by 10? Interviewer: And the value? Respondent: 9.5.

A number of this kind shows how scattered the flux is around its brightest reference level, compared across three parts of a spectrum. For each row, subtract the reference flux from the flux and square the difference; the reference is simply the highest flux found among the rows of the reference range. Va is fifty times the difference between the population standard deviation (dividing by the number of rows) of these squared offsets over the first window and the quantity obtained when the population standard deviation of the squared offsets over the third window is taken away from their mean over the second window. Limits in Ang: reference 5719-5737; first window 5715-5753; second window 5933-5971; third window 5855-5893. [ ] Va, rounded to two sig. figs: 35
